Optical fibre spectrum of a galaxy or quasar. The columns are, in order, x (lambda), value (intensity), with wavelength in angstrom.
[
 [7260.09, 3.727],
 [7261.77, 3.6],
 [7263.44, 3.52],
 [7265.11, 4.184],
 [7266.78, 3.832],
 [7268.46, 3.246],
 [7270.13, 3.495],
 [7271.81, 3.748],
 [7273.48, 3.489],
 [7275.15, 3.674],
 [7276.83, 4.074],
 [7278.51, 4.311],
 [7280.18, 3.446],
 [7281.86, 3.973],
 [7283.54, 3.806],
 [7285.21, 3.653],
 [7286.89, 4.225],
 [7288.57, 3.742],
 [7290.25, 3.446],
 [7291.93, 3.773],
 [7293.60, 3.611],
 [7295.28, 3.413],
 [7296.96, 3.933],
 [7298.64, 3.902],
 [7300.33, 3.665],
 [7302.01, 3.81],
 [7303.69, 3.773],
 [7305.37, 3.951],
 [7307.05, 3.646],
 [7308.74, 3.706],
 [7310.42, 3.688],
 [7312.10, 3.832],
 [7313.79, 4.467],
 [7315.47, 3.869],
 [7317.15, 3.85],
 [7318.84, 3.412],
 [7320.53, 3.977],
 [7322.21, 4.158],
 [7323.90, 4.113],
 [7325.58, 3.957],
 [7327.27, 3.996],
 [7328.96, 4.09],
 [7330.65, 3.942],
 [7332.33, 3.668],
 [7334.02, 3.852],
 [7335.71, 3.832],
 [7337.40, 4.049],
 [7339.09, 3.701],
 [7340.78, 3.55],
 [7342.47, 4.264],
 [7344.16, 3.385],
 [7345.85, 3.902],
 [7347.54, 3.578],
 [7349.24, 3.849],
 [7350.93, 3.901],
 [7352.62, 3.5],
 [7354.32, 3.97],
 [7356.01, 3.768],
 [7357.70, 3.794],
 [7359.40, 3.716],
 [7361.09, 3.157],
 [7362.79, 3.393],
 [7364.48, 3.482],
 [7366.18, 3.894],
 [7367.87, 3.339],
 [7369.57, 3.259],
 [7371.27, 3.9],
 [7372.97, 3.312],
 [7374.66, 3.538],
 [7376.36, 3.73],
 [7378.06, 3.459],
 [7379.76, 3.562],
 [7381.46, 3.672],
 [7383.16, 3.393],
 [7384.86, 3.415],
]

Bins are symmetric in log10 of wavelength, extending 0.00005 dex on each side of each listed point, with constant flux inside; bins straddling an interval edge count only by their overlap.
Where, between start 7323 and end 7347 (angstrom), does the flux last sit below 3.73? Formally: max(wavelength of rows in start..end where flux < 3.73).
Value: 7344.16 angstrom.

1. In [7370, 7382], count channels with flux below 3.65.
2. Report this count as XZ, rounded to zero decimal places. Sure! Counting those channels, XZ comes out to 4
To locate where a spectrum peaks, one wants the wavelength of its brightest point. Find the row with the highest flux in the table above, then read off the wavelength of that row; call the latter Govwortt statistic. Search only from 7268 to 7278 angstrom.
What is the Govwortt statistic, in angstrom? 7276.83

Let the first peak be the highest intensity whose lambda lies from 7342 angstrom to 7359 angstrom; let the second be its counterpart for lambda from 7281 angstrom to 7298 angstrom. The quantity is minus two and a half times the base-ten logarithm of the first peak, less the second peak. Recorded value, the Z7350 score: -5.80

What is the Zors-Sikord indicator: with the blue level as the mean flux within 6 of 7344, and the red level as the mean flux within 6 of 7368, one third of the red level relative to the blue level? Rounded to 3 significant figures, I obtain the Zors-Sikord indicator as 0.312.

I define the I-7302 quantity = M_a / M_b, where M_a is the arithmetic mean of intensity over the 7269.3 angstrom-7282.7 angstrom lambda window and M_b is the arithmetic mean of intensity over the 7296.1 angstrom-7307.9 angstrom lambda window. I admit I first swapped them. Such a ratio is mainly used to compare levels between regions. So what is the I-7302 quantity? 0.99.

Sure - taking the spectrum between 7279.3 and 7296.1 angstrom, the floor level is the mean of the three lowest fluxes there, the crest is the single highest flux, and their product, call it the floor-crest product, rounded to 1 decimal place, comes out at 14.5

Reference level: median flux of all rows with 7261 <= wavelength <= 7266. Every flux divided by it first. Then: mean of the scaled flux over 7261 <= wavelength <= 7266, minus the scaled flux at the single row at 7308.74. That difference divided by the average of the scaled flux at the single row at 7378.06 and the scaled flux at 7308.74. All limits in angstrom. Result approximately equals 0.02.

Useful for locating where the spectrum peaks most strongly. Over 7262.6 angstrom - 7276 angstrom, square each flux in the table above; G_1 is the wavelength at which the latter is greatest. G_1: 7265.11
